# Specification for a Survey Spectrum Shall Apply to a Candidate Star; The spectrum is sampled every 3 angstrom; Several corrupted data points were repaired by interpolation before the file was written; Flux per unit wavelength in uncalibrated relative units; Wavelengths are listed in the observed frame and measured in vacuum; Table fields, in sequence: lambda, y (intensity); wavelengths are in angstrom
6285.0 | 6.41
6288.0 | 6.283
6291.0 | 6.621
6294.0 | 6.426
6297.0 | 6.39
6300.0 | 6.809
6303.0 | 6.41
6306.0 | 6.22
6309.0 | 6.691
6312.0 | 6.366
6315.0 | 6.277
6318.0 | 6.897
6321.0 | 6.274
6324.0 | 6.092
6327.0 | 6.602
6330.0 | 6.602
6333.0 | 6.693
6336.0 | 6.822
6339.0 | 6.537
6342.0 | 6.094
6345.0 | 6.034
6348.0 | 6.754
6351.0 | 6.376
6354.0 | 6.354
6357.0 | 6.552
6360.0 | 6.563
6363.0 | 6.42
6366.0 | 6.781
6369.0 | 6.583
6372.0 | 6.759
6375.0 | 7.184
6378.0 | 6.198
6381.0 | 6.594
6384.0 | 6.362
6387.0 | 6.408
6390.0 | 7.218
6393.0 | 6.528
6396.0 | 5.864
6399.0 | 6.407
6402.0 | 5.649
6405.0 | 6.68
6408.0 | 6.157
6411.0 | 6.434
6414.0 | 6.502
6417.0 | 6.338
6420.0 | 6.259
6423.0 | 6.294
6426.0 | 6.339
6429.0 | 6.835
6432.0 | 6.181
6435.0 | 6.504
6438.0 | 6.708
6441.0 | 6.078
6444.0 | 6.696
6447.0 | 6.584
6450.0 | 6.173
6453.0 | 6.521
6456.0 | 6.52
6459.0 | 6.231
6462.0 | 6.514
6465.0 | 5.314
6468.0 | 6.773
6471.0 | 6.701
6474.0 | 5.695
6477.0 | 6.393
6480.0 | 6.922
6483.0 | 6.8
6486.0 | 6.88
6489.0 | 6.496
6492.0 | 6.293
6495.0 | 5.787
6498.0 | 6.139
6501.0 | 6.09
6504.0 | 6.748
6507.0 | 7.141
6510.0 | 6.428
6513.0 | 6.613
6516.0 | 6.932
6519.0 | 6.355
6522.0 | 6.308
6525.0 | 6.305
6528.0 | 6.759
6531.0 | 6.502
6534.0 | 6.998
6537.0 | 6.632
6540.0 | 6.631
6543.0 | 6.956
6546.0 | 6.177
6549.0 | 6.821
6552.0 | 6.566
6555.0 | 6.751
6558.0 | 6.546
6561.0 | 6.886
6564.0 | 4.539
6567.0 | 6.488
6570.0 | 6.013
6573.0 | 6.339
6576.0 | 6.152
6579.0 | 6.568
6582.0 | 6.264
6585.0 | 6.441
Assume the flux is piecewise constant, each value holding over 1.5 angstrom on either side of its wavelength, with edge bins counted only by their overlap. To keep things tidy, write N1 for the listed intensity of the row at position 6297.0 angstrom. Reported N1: 6.39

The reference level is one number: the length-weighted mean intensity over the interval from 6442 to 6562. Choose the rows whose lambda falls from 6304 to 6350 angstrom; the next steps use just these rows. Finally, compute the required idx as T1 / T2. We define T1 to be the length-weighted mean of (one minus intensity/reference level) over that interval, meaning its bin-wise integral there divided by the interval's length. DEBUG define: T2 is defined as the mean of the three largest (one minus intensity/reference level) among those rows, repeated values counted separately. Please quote 0.11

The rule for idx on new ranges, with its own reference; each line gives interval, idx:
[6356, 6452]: 0.07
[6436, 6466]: 0.24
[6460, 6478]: 0.40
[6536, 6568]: 0.08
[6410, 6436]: 0.39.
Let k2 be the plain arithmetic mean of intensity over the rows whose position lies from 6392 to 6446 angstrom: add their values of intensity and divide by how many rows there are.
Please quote 6.36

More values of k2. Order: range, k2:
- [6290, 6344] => 6.49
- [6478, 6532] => 6.53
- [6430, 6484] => 6.41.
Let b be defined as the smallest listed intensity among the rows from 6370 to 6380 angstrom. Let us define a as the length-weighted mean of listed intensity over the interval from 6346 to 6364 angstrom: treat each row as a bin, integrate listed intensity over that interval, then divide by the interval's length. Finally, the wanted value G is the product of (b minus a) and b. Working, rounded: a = 6.49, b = 6.198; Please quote -1.8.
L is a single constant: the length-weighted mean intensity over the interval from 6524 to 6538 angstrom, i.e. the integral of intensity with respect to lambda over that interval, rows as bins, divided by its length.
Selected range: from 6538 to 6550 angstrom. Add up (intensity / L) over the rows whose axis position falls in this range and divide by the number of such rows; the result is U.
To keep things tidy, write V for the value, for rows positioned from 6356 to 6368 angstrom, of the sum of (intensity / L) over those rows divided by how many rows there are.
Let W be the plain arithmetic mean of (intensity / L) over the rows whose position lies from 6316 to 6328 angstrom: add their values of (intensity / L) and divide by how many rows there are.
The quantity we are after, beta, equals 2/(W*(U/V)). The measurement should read 2.04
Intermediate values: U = 1.00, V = 0.99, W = 0.972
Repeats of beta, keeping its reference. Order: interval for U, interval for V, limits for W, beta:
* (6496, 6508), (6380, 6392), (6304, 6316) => 2.12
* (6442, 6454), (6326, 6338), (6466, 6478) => 2.14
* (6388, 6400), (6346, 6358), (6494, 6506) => 2.15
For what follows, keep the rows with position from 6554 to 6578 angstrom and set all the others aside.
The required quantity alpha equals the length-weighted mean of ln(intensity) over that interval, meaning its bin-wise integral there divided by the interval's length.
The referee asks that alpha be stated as 1.82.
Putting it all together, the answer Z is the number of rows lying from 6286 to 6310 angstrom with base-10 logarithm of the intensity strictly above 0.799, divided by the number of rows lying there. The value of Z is 0.75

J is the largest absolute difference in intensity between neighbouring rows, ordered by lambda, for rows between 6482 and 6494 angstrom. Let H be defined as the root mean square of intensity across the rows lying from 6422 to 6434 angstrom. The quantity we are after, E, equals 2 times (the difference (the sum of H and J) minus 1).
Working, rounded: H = 6.42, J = 0.4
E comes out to 11.6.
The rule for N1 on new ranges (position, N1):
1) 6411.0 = 6.434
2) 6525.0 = 6.305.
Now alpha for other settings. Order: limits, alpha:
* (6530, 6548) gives 1.89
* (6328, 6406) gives 1.87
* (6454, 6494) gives 1.86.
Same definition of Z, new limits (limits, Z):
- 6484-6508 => 0.50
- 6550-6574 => 0.75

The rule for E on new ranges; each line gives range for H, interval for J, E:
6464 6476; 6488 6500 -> 11.3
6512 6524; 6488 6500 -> 12.1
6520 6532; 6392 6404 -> 12.5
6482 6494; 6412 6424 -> 11.6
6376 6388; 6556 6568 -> 15.5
